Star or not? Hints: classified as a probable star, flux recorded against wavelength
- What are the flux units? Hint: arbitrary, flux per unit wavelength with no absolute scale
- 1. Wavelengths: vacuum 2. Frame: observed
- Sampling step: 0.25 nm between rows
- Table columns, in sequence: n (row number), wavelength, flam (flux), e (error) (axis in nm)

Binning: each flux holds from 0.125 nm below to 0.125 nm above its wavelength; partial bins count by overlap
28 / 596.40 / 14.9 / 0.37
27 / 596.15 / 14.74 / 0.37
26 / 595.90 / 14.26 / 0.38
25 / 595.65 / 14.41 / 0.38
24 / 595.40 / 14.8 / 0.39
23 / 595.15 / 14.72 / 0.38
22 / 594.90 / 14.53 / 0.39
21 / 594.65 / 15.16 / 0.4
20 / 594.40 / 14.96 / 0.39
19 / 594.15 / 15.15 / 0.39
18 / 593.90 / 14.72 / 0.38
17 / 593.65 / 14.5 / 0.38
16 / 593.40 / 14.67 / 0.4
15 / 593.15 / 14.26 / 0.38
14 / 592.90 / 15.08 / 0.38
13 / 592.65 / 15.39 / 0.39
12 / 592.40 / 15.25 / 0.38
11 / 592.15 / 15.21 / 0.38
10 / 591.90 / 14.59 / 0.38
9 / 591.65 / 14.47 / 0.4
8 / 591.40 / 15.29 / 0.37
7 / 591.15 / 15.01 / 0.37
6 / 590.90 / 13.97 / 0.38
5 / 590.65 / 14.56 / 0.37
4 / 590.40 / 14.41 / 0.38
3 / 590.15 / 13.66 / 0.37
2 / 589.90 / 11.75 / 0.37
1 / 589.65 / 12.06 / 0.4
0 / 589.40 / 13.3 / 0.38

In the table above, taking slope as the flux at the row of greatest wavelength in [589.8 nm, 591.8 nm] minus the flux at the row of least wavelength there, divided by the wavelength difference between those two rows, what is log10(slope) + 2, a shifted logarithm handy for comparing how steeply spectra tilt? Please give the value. 2.19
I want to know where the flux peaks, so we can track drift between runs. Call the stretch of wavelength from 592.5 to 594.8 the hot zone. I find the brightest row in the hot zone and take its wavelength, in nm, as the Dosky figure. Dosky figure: 592.65 nm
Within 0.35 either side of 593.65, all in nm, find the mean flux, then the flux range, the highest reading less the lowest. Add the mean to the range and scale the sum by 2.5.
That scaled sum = 37.1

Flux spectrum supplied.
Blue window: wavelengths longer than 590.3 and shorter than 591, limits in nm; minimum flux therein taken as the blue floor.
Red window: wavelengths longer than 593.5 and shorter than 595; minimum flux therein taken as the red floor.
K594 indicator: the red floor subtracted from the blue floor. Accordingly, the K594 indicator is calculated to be -0.5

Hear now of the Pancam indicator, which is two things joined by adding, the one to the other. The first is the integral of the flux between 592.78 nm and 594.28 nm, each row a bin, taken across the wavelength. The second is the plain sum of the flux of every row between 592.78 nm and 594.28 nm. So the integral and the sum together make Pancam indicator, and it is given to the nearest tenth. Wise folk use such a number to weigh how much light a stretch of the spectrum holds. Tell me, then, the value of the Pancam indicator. 110.5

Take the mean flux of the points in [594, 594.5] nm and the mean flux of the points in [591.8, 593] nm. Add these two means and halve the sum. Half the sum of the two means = 15.08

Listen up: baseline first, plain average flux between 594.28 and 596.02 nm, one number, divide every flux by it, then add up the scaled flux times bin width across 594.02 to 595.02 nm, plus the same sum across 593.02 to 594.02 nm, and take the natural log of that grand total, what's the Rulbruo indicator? 0.697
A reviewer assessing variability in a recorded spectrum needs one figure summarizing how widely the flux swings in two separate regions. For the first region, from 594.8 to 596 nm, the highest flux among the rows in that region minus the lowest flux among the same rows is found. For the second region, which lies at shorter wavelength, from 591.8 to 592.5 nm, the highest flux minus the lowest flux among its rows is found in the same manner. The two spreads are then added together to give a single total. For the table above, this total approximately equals 1.2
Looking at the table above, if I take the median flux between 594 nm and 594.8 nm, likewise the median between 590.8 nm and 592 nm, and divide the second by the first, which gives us 0.96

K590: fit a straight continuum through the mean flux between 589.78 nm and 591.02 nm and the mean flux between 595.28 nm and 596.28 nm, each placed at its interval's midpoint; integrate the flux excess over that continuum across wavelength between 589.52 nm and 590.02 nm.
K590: -0.8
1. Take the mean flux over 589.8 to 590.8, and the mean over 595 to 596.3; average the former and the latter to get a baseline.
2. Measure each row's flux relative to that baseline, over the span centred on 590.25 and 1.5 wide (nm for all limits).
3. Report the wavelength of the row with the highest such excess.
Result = 590.65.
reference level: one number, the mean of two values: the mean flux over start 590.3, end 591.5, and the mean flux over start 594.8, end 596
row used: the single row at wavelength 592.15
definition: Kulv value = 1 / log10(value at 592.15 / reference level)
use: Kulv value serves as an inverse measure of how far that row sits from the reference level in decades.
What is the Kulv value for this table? 56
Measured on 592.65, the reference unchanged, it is 43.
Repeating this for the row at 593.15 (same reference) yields -99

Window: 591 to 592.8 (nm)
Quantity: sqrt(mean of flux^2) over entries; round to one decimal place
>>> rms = 15.0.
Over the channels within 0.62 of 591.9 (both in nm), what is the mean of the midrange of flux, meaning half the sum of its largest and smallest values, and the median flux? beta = 15.0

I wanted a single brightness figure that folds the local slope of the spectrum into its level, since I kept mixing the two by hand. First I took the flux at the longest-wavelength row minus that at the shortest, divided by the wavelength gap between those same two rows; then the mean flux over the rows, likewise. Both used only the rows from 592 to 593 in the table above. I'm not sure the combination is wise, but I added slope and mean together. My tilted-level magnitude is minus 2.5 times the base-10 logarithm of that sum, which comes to -2.94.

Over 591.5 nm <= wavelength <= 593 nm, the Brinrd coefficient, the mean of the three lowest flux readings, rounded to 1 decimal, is 14.7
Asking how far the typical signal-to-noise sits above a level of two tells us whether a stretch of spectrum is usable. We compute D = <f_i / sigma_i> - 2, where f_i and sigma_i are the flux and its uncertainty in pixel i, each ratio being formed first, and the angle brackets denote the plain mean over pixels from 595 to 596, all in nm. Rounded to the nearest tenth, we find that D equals 36.0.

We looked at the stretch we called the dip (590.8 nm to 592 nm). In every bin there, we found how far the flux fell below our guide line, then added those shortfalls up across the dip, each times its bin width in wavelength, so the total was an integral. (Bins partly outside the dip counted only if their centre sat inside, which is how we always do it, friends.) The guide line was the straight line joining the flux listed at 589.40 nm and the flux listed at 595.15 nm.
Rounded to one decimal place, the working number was -1.1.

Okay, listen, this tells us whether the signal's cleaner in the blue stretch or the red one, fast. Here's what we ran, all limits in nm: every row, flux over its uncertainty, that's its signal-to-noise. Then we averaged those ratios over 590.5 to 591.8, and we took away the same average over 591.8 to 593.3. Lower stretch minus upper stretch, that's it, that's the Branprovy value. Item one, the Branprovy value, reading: -0.4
